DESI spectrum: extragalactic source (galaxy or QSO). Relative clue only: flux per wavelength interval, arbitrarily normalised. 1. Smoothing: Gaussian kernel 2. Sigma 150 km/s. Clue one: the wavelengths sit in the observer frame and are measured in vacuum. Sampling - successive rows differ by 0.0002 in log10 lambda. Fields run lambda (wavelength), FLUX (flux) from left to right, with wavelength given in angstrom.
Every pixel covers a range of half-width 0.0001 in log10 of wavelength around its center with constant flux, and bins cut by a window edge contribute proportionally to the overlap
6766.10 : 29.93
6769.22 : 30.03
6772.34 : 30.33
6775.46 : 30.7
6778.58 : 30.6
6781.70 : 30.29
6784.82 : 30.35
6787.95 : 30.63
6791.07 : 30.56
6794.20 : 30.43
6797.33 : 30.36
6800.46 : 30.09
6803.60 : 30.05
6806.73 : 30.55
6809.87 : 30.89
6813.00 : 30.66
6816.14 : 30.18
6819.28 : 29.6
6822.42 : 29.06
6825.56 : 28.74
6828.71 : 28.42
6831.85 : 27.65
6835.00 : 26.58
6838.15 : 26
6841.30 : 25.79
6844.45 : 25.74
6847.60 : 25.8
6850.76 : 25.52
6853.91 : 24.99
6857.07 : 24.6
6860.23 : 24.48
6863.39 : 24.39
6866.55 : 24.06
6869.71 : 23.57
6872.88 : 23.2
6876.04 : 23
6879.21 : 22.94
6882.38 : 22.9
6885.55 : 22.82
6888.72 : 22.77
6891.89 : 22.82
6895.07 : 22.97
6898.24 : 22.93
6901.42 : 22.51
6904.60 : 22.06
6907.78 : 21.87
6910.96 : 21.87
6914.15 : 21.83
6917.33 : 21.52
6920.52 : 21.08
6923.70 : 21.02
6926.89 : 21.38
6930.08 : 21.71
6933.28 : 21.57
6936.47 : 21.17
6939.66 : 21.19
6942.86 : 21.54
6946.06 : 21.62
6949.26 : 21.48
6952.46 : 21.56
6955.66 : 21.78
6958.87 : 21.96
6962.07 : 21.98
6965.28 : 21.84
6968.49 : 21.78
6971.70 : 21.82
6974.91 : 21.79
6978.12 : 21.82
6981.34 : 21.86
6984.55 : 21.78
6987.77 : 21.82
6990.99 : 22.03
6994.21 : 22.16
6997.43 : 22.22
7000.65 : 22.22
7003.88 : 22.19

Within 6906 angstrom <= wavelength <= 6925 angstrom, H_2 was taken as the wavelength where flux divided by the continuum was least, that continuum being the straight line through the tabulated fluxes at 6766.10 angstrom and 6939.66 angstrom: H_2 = 6920.52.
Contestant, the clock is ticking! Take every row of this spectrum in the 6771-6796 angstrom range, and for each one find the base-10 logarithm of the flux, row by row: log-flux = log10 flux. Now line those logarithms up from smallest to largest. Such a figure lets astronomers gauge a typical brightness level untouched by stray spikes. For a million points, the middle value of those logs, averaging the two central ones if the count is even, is 1.48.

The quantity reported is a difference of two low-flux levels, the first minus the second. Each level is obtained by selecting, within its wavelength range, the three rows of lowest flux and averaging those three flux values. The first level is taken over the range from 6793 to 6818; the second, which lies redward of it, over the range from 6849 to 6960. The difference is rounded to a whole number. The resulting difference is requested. 9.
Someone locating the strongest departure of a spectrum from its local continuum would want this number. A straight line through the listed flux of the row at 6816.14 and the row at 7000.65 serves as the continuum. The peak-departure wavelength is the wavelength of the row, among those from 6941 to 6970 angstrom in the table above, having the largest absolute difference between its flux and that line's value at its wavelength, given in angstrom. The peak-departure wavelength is 6942.86 angstrom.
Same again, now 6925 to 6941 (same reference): 6926.89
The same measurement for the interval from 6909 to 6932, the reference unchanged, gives 6920.52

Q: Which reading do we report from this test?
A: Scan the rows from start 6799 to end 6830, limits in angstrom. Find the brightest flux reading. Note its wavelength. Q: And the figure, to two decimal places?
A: 6809.87 angstrom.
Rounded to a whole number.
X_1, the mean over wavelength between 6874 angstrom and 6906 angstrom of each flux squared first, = 519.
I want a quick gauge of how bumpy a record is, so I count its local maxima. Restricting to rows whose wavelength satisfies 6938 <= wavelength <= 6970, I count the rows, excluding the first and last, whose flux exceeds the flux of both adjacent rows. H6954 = 2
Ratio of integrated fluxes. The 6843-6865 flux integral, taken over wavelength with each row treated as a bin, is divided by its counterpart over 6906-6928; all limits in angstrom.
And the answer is 1.16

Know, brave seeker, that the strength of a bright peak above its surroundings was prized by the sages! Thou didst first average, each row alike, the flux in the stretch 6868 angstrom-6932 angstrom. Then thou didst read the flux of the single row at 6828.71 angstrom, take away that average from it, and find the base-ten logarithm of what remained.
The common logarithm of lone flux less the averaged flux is 0.784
